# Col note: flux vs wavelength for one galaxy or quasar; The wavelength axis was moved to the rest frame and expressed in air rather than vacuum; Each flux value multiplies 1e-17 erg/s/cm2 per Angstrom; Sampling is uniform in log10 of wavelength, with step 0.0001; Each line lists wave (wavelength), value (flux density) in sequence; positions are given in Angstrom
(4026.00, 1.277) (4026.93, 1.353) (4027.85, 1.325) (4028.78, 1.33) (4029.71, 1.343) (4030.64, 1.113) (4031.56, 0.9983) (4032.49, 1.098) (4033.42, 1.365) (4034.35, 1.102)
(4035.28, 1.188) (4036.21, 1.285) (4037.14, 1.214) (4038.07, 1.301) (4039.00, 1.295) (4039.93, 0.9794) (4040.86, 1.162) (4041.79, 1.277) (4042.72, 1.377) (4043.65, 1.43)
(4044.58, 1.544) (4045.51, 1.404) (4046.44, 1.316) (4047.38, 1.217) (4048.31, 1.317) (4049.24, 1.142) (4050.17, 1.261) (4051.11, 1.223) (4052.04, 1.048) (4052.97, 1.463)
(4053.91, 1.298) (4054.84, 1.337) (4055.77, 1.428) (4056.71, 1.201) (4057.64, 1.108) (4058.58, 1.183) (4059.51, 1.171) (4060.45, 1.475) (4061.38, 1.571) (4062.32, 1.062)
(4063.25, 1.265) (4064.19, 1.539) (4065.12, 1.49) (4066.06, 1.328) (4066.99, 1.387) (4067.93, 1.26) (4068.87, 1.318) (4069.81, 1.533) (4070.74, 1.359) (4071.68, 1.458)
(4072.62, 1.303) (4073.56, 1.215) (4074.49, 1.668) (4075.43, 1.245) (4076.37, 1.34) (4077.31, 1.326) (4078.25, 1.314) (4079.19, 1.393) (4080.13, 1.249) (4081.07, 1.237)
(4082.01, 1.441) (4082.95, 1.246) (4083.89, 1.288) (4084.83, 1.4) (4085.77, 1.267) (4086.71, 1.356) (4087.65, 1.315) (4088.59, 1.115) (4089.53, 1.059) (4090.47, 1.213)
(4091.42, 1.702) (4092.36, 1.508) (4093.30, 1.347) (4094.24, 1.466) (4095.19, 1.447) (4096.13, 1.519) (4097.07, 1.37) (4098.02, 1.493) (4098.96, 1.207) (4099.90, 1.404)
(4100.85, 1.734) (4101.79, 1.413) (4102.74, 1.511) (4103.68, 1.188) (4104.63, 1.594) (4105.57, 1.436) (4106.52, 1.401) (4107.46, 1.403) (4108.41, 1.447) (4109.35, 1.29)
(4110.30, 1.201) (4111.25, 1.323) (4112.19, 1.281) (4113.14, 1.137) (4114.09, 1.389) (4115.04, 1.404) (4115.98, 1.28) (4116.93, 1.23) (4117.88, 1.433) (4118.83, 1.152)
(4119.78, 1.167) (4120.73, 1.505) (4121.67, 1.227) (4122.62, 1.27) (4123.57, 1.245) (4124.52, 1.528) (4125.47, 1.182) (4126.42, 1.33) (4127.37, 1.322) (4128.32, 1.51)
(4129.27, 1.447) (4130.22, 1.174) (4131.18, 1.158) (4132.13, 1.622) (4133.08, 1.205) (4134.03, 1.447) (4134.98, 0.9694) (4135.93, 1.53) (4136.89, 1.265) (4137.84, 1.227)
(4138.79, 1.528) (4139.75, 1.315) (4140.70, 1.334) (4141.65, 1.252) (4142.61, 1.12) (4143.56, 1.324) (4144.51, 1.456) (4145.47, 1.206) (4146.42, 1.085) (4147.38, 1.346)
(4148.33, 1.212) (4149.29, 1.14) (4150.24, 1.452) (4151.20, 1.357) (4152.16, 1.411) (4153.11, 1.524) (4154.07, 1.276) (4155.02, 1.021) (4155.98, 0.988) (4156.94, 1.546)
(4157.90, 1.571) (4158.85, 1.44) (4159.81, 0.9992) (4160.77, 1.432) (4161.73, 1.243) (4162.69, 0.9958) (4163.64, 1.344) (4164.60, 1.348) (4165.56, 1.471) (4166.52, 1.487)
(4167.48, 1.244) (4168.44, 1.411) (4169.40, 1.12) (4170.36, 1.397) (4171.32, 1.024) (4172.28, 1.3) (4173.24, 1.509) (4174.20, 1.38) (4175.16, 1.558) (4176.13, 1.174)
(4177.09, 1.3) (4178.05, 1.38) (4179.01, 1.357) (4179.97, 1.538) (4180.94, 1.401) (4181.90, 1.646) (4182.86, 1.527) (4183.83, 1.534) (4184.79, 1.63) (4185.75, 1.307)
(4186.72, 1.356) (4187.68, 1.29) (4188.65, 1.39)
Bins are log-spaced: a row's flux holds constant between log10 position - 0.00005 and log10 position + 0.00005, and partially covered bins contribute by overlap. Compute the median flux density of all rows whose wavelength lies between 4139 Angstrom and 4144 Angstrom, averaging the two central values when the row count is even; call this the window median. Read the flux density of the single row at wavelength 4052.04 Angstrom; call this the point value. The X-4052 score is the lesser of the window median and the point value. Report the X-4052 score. 1.05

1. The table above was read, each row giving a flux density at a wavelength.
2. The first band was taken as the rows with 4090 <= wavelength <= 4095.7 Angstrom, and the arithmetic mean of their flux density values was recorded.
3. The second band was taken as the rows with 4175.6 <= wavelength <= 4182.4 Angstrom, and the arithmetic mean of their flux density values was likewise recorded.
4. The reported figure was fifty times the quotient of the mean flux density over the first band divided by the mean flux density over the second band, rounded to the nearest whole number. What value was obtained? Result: 52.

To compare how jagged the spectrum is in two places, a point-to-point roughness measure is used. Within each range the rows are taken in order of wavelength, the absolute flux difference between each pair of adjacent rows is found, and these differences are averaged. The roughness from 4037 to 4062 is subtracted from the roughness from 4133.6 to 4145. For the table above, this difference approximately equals 0.09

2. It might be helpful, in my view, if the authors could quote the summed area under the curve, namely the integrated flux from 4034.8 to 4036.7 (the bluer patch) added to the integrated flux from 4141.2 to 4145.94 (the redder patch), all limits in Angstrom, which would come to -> 8.4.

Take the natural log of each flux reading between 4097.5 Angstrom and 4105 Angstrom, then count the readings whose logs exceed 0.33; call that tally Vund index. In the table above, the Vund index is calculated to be 6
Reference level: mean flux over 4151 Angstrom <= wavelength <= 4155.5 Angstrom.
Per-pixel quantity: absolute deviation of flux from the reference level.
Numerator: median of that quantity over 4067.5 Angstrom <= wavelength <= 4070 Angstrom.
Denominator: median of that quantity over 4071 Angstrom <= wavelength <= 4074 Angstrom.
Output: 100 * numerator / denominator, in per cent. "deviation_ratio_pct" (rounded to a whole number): 56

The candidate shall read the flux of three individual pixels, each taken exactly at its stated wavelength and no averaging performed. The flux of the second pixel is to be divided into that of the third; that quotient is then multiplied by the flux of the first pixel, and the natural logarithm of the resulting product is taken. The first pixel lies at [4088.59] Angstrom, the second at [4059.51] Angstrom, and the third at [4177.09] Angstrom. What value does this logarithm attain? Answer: 0.21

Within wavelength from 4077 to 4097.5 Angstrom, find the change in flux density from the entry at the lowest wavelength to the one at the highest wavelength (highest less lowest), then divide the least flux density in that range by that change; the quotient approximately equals 24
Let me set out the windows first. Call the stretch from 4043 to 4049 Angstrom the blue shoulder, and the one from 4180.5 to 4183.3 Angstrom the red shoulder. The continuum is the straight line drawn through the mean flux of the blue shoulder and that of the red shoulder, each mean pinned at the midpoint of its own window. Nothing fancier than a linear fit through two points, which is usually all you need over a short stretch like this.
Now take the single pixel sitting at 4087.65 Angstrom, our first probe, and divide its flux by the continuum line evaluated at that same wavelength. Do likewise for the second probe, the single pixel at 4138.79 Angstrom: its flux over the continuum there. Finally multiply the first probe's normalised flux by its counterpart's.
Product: 0.96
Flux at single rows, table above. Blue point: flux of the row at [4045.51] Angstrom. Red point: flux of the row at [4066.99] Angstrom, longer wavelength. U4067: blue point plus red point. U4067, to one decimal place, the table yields 2.8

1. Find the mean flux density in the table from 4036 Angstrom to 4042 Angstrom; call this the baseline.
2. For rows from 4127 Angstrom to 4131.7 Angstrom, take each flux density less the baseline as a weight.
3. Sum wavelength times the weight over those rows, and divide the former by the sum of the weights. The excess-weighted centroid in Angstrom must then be 4128.1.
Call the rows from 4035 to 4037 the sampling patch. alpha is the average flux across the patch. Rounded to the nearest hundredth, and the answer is 1.24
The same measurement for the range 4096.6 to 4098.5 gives 1.43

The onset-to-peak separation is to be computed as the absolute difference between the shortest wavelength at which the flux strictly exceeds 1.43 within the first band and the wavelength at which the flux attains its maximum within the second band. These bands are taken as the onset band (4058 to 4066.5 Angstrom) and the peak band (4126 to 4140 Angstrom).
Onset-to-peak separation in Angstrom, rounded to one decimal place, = 71.7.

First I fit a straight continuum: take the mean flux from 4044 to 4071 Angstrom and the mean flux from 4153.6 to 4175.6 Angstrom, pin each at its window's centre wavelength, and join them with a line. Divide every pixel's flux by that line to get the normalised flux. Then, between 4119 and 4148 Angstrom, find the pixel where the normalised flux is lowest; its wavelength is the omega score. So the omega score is 4134.98 Angstrom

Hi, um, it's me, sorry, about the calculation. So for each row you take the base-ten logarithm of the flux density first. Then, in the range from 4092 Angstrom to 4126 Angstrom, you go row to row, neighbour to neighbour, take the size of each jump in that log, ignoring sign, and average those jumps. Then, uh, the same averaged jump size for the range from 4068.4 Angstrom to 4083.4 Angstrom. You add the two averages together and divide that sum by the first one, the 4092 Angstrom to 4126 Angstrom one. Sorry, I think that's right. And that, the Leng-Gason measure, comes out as 1.96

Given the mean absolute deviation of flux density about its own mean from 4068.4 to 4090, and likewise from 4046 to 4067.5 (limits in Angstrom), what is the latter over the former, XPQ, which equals 1.34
